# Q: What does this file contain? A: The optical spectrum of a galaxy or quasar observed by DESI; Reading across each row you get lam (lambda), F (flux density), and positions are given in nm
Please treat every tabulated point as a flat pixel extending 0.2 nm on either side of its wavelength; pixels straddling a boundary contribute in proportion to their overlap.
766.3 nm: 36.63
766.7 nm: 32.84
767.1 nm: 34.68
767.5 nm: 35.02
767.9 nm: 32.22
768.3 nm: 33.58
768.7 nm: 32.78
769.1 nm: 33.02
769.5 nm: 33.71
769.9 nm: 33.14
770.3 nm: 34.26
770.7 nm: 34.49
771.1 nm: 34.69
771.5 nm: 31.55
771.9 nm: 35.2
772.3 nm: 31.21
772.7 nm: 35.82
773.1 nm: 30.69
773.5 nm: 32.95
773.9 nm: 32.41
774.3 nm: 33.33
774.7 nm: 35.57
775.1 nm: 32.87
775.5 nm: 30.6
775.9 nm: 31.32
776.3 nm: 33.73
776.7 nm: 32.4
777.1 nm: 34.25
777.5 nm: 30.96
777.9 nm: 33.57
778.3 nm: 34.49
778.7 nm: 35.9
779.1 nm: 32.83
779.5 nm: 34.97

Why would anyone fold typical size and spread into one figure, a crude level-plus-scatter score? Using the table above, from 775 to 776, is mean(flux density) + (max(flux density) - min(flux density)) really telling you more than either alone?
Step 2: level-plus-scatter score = 34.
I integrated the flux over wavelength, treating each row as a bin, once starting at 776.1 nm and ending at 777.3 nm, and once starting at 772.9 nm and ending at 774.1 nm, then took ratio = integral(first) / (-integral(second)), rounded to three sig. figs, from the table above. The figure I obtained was -1.05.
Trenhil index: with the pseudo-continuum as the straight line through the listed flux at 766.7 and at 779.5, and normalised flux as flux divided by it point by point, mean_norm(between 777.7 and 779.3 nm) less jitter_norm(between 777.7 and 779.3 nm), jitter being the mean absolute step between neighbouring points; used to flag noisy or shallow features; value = 0.932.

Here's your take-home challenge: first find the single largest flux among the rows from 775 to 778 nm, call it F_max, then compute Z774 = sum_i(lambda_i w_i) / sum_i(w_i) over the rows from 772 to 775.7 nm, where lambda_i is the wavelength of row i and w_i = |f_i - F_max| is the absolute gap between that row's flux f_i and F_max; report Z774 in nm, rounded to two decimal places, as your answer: 773.84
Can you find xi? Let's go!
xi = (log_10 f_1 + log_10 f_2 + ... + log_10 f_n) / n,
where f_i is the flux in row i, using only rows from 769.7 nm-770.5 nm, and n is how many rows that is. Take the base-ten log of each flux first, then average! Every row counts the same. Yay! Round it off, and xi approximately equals 1.528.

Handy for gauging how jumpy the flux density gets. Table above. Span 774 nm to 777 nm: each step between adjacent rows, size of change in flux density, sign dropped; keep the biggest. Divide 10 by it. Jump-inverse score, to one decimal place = 3.7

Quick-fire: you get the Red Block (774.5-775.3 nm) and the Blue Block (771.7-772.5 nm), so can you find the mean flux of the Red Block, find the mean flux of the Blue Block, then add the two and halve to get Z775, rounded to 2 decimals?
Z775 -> 33.71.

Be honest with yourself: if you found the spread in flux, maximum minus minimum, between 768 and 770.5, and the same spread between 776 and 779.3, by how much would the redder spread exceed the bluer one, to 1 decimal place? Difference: 3.5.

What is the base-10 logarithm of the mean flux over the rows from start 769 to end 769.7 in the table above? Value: 1.52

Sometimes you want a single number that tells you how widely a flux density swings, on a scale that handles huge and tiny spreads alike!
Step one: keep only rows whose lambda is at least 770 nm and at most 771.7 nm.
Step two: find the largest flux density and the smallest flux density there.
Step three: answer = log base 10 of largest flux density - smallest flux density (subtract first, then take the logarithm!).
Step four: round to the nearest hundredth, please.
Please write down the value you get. 0.50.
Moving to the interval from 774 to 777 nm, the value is 0.70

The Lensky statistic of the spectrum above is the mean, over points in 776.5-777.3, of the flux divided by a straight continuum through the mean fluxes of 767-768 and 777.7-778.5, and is 0.979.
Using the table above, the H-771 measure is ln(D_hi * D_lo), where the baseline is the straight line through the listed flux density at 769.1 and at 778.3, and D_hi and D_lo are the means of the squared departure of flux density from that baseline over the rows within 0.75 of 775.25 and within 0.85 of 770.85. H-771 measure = 2.4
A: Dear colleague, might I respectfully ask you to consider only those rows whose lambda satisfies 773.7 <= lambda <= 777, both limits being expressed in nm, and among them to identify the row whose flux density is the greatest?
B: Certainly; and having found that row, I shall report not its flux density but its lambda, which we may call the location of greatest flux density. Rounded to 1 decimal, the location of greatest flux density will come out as 774.7 nm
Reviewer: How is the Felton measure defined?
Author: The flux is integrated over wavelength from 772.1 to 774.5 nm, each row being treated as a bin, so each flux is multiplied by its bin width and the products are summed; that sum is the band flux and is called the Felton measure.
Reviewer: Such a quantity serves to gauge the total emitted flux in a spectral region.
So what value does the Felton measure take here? 78.6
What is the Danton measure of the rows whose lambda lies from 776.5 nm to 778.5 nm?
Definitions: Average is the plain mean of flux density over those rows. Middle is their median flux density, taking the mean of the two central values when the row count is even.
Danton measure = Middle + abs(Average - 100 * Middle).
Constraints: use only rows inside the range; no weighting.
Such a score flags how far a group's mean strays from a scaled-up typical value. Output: 3357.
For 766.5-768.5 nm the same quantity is 3358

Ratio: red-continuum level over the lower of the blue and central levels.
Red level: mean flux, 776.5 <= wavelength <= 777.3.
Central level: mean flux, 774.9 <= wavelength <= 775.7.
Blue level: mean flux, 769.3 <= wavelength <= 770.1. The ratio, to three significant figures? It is 1.05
